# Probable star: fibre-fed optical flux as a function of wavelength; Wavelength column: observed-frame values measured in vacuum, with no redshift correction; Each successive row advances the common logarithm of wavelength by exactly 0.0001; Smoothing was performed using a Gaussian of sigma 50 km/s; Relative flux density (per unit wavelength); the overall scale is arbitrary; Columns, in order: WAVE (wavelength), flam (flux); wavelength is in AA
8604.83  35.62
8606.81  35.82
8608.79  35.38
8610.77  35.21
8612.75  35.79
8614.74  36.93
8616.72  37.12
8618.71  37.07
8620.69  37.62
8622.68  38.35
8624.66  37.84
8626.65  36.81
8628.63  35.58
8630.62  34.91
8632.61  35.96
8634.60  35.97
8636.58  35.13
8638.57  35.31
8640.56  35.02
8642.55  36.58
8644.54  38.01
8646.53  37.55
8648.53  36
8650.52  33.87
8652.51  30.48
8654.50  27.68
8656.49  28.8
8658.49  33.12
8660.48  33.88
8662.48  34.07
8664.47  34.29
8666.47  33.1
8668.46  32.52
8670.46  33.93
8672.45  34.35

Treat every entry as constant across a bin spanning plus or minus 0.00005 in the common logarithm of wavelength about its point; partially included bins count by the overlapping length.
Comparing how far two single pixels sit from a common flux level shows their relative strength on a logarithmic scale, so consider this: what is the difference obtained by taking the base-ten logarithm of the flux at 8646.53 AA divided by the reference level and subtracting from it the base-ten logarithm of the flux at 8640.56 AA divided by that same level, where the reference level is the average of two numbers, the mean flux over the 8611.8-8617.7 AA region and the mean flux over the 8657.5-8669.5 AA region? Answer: 0.030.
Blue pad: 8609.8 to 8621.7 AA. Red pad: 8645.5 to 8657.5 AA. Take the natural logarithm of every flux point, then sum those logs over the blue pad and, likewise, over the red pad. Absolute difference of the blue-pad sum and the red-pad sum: 0.77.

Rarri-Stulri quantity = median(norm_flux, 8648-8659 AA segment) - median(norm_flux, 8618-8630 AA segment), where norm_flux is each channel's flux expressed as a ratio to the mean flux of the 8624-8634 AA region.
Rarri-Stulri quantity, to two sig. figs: -0.15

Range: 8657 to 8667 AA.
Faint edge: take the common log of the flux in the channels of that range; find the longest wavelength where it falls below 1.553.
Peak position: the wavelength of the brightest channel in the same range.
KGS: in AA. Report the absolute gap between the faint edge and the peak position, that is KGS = 2.0 AA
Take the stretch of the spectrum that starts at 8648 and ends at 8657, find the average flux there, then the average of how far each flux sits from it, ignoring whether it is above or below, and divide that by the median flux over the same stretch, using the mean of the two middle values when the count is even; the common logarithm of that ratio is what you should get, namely -1.0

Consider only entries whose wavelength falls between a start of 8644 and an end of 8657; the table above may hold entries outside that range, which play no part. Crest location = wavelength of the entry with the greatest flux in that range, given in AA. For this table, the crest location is 8644.54 AA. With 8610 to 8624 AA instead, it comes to 8622.68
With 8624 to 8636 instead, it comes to 8624.66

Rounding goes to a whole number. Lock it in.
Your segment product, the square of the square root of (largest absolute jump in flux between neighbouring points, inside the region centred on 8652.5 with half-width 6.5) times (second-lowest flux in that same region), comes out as 124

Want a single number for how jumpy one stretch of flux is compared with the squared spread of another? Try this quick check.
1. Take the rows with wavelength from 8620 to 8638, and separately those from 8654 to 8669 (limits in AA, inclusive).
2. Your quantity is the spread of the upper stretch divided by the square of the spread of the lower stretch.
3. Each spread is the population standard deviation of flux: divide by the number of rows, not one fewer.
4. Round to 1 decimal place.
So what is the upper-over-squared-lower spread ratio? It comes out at 1.7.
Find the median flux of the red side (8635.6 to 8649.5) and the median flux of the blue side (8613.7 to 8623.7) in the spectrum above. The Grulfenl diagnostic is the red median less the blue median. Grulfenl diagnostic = -1.1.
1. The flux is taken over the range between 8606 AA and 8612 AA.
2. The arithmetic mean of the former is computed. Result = 35.5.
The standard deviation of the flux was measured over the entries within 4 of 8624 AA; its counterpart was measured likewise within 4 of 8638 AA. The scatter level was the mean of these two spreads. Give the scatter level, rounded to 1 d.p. 0.5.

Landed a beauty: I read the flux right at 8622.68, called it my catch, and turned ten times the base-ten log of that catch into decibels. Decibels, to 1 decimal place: 15.8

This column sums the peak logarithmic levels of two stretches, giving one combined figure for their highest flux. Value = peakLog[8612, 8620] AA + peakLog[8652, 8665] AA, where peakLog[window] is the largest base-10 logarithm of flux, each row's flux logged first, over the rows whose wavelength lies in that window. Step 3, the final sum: 3.10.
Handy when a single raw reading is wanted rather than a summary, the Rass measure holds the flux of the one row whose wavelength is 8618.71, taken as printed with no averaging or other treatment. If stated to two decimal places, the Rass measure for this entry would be 37.07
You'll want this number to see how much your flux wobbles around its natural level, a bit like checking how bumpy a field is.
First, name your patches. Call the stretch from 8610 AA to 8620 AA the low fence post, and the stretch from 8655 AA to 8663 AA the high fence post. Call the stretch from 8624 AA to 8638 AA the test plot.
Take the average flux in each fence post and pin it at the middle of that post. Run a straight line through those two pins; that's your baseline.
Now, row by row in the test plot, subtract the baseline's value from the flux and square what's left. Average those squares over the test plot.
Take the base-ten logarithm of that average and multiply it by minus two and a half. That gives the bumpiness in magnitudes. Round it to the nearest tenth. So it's -0.5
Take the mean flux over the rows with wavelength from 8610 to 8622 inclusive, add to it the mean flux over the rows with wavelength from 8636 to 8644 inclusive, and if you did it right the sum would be 72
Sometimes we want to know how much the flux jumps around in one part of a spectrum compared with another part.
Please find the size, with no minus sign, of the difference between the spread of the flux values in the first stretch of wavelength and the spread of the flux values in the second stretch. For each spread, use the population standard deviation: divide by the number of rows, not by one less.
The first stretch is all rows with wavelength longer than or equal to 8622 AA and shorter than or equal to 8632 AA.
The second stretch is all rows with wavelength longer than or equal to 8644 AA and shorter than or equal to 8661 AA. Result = 2.2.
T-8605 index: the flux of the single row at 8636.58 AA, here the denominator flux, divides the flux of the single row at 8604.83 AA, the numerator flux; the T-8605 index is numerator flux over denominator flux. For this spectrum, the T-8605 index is 1.01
